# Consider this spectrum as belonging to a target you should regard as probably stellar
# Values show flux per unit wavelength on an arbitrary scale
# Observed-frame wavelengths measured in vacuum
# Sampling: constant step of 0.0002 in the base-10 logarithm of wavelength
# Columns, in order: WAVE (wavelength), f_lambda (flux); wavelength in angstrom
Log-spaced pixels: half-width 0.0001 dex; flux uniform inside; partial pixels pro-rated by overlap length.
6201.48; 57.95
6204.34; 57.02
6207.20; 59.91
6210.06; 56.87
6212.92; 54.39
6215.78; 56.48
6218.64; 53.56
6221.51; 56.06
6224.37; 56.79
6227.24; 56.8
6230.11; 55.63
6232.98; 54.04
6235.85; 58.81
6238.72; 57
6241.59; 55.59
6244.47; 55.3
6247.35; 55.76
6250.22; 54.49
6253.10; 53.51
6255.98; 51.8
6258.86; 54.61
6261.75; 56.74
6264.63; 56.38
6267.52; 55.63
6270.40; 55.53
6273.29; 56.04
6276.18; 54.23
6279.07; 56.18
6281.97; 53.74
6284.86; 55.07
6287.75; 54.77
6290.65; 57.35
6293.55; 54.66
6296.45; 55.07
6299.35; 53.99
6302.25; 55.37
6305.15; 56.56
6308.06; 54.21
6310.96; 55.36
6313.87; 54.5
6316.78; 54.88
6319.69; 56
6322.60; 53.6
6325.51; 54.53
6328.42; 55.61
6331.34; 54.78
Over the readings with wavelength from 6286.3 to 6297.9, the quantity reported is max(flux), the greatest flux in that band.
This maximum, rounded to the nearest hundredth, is 57.35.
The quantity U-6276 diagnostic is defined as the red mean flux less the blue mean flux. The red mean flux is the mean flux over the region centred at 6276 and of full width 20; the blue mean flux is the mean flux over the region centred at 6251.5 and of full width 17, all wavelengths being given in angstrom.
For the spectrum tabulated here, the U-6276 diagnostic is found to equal 1.0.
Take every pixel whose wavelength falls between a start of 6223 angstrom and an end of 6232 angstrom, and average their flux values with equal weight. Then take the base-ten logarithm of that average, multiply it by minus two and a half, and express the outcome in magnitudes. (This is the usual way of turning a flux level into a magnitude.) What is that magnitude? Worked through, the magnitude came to -4.38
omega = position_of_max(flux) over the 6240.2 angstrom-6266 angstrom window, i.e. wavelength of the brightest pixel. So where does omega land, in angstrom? 6261.75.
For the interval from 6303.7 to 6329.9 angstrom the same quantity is 6305.15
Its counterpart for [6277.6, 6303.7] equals 6290.65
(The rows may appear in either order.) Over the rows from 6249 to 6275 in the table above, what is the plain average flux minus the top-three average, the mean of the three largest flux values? -1.42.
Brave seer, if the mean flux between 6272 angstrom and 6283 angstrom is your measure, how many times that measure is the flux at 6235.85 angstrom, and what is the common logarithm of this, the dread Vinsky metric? 0.0287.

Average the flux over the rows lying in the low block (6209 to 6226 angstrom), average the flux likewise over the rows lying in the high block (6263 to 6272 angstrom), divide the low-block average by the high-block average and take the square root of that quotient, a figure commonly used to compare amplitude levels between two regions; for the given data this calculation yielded 1.00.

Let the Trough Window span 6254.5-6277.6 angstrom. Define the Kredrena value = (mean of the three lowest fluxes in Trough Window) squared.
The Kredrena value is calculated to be 2867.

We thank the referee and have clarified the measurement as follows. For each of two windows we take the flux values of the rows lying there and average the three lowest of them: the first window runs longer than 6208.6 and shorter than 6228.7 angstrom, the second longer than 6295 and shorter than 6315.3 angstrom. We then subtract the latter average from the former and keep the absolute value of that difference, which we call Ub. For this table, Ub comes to 0.437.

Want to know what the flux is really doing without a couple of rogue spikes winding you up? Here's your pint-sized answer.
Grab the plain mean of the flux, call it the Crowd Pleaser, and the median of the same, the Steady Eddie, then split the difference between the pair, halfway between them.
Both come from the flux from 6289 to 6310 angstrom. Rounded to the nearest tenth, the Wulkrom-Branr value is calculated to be 55.2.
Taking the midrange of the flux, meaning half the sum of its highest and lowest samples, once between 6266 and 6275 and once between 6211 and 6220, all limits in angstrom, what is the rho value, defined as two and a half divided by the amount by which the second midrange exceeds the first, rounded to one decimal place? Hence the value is -3.3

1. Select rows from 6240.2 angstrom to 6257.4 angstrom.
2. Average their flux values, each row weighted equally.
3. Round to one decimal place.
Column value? 54.4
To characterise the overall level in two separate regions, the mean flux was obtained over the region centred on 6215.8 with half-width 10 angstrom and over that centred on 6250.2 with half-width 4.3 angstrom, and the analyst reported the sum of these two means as 111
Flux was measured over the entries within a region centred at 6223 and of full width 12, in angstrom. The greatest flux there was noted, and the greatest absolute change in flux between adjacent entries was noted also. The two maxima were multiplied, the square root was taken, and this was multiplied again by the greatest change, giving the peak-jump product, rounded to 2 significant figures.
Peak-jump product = 30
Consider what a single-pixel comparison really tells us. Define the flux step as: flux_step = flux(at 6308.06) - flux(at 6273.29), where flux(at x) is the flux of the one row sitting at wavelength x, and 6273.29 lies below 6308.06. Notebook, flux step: -1.83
